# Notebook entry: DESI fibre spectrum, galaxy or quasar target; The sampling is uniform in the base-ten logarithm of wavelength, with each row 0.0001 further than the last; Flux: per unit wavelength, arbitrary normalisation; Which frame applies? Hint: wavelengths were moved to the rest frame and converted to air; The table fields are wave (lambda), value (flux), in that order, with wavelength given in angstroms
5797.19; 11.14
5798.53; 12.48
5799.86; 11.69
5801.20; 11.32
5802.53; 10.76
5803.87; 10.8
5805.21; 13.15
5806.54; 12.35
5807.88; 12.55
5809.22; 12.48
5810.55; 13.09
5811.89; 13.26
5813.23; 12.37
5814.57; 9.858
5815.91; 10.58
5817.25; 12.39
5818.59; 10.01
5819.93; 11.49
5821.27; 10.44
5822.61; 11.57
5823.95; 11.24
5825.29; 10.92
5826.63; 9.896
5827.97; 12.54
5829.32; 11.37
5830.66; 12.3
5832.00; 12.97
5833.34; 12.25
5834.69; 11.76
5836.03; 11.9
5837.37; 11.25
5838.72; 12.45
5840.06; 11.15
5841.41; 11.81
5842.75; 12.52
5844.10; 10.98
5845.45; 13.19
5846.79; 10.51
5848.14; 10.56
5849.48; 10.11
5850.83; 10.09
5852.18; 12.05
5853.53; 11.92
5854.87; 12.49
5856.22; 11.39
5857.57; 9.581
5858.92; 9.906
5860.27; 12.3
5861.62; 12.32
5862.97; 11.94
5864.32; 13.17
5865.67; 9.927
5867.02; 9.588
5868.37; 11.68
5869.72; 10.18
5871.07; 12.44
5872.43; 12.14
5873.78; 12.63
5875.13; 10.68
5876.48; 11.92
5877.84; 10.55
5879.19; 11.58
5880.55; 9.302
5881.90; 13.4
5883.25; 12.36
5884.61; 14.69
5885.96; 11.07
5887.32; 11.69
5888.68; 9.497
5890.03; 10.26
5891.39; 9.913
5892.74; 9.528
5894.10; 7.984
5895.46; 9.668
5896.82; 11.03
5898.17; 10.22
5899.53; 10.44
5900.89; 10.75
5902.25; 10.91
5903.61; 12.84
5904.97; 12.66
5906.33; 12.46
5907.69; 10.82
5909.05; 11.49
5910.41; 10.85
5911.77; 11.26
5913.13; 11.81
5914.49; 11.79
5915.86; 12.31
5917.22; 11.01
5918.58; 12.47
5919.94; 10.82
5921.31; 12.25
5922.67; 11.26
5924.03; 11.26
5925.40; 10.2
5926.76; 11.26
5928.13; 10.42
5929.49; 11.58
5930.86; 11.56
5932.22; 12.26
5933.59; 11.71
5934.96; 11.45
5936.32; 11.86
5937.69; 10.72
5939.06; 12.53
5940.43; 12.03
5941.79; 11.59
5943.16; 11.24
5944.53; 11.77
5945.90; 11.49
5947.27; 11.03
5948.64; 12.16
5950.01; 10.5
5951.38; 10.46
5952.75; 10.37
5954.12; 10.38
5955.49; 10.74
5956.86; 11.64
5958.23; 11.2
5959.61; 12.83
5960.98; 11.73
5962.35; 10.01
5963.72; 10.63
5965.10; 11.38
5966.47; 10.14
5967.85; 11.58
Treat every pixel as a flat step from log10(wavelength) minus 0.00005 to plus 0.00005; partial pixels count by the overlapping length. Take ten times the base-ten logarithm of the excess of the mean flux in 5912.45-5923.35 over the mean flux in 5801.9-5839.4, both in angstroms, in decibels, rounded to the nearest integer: -30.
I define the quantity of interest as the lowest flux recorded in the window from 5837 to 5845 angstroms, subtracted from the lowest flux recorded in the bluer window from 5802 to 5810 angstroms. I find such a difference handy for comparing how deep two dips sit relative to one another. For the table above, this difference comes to -0.2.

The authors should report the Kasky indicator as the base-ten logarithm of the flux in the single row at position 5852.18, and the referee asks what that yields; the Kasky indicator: 1.08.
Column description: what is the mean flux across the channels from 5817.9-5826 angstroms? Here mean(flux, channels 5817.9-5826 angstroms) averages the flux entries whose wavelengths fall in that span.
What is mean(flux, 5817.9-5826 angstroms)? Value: 10.9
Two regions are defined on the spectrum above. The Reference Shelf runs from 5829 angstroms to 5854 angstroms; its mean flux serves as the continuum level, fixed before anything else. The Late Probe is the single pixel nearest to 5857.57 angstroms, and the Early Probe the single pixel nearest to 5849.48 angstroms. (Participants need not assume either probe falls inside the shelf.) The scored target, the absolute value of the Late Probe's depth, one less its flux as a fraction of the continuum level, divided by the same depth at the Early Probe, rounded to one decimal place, 1.3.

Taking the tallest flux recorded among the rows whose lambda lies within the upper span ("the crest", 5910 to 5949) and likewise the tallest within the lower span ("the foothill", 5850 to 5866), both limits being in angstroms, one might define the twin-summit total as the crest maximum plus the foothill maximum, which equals 25.7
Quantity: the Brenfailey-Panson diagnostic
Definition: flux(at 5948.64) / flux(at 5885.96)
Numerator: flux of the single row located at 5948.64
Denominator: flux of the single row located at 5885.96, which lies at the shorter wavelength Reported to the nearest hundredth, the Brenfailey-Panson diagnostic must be 1.10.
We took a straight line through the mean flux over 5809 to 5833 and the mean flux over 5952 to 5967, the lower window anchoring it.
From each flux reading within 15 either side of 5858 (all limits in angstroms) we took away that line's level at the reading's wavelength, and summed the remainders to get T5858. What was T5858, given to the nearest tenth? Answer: -3.2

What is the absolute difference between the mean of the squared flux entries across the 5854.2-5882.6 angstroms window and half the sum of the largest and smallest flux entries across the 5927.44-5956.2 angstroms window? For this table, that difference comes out 120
